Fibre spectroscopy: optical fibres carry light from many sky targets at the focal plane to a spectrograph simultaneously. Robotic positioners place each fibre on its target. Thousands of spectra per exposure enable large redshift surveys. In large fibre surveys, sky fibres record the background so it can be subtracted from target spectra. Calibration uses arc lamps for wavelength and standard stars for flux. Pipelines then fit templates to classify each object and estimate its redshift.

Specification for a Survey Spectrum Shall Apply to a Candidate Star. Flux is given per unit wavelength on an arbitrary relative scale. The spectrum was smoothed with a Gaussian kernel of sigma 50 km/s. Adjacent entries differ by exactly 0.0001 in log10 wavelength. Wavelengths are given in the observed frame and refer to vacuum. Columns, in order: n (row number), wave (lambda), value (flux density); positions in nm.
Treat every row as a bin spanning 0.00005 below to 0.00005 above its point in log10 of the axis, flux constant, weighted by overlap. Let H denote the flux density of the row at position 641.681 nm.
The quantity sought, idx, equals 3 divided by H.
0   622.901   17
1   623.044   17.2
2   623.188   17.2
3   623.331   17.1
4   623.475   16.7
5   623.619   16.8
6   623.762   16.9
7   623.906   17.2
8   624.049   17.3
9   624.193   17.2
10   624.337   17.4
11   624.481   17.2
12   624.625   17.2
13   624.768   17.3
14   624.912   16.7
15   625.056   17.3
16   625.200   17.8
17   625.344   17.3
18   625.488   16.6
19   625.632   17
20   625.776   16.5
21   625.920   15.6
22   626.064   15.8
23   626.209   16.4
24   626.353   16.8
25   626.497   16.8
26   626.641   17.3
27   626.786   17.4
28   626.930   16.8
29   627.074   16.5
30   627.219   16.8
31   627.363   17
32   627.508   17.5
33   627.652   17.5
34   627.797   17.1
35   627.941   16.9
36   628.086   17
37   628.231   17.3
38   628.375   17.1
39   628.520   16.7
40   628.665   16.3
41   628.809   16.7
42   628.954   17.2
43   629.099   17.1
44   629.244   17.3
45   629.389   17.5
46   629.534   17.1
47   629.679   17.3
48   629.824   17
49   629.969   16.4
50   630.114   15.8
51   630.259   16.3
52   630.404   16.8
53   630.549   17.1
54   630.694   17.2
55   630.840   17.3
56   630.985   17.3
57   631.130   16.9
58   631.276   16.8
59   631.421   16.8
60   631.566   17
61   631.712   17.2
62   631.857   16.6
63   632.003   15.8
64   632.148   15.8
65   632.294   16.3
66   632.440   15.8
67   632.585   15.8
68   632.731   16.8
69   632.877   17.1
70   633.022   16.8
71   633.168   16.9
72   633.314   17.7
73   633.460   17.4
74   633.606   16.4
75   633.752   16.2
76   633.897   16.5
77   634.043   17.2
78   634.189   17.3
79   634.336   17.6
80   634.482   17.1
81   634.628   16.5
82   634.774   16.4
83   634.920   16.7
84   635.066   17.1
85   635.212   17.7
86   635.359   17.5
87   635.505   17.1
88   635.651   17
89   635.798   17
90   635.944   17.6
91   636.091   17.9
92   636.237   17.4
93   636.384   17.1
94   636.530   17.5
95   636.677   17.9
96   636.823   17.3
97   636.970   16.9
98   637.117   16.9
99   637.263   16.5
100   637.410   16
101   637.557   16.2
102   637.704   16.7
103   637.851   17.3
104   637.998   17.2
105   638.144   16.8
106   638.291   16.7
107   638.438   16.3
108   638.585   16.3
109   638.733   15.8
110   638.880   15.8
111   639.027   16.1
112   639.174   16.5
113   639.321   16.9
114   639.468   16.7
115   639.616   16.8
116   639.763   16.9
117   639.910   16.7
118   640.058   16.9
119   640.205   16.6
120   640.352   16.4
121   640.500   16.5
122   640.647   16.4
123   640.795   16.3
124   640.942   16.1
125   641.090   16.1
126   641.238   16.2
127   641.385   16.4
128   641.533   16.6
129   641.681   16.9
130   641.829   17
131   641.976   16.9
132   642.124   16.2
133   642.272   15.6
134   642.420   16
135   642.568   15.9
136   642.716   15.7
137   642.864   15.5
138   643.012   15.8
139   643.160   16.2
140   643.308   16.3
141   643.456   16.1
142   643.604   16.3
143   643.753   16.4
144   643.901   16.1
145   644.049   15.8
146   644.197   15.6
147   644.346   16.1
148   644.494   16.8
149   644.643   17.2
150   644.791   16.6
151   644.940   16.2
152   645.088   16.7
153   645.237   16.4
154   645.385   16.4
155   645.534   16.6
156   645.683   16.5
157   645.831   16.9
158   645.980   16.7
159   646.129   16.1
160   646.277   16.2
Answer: 0.178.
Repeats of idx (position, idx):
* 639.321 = 0.178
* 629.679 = 0.173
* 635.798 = 0.176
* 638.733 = 0.190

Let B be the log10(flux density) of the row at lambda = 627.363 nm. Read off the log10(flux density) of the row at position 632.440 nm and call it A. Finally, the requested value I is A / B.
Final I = 0.974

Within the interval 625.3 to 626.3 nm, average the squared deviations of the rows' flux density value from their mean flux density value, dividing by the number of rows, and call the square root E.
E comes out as 0.56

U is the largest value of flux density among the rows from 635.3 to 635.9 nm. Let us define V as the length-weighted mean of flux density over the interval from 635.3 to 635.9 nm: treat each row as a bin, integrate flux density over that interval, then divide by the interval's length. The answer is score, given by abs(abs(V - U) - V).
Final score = 16.9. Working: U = 17.5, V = 17.18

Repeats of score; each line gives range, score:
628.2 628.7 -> 16.4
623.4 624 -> 16.6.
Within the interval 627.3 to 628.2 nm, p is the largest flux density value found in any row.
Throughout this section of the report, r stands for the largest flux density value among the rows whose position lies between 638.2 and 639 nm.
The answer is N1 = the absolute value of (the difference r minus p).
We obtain 0.80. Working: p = 17.5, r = 16.7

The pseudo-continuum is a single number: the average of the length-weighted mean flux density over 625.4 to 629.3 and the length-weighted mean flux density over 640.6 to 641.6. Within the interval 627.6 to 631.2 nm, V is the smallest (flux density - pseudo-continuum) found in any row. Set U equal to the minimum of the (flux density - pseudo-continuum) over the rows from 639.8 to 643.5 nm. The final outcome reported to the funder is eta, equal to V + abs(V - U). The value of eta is -0.47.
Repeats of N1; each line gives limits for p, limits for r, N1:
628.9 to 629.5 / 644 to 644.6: 0.70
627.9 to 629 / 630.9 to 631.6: 0.00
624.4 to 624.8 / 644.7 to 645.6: 0.60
